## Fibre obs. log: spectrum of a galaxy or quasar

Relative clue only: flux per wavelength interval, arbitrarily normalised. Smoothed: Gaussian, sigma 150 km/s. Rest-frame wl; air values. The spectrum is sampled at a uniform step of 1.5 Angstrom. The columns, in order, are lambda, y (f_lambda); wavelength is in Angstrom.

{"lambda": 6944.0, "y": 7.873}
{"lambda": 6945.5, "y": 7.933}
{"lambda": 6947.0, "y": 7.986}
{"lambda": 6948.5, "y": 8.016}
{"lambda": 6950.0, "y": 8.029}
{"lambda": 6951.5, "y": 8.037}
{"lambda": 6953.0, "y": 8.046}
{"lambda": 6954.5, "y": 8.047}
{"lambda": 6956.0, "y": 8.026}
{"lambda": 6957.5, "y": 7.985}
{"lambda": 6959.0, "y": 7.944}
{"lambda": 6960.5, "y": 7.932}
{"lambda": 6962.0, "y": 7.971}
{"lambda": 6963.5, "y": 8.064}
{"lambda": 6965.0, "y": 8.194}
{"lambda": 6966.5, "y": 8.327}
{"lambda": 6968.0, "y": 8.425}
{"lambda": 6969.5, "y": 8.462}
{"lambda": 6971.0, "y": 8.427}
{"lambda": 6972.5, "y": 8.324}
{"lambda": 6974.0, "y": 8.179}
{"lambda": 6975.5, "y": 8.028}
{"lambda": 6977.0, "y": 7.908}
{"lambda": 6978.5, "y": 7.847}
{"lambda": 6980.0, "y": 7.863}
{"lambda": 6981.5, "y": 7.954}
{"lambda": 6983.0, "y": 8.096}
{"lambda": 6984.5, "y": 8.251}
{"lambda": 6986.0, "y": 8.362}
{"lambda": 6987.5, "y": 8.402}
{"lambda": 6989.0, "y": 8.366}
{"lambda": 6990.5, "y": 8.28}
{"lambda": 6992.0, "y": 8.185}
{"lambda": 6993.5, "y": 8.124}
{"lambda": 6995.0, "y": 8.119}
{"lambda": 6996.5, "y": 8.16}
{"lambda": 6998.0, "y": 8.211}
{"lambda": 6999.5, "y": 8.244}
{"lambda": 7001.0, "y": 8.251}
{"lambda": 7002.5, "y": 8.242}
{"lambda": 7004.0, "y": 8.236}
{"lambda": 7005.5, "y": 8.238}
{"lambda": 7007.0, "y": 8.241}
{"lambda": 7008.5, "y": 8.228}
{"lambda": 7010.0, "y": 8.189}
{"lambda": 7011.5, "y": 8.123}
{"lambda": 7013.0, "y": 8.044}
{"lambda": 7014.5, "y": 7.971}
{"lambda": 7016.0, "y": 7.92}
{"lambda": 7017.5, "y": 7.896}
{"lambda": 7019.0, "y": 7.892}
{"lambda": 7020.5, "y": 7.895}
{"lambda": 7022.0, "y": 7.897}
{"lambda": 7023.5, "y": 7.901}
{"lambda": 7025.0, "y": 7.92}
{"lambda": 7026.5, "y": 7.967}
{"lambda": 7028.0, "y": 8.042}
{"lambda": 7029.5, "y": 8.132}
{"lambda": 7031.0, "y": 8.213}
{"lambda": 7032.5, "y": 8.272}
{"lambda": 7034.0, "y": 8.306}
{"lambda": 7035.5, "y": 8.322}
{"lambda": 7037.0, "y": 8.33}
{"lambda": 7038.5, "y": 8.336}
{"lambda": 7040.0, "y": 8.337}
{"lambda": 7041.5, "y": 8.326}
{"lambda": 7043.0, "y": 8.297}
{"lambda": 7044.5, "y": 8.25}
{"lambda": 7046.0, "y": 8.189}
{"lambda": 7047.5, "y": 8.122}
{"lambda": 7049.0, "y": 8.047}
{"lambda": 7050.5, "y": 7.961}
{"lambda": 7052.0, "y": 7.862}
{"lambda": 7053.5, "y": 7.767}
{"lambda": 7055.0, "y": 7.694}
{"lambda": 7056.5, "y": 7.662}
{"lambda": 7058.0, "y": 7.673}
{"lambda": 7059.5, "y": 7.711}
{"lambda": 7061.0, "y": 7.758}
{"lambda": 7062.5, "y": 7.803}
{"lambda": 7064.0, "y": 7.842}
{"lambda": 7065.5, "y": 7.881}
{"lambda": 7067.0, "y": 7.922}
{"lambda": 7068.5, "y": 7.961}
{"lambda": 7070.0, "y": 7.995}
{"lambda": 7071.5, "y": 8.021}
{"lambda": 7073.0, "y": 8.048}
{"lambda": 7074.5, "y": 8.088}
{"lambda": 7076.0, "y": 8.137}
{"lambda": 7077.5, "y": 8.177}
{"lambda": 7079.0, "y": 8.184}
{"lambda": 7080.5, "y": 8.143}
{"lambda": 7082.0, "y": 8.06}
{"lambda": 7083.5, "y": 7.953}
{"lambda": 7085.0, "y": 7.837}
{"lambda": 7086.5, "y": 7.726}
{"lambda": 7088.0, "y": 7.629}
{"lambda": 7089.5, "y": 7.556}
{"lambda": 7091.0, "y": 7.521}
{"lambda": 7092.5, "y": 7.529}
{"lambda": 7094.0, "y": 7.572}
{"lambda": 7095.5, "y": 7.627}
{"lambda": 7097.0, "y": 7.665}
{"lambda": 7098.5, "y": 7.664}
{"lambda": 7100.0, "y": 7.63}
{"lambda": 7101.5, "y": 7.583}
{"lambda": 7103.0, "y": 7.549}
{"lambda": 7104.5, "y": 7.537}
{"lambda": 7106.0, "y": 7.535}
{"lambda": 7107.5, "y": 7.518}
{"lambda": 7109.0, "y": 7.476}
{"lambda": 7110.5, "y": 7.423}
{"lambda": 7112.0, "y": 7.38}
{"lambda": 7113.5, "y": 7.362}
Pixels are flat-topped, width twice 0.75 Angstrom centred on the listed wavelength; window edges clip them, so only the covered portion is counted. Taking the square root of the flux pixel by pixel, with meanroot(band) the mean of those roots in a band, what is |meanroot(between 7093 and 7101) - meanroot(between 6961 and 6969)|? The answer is 0.10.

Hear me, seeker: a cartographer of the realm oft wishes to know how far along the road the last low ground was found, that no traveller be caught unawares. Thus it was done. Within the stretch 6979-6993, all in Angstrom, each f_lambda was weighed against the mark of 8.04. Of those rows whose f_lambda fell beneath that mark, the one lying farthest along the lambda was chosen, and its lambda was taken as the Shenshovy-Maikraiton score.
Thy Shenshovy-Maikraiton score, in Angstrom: 6981.5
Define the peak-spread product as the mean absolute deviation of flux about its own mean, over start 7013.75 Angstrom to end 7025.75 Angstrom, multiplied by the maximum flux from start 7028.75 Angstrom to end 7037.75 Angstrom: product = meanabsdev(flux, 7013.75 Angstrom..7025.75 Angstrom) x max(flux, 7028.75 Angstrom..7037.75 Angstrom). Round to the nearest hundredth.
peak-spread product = 0.16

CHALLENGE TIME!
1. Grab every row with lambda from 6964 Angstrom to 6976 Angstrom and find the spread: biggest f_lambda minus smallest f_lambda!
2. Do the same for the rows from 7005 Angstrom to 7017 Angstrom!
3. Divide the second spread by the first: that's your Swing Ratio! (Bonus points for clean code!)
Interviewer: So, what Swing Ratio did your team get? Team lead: 0.74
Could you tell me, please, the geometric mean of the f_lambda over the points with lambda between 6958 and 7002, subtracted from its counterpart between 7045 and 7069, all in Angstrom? -0.30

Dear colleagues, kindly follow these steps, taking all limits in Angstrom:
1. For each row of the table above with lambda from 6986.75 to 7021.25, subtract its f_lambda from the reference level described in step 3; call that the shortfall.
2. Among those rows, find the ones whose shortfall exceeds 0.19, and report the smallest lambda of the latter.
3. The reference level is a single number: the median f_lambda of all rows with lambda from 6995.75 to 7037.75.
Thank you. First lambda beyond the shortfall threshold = 7014.5 Angstrom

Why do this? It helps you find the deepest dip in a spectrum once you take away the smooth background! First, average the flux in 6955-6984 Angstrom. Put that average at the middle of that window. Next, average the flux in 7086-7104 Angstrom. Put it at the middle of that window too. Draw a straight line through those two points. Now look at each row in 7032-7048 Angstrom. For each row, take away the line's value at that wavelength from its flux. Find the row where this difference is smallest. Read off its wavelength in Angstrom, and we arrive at 7047.5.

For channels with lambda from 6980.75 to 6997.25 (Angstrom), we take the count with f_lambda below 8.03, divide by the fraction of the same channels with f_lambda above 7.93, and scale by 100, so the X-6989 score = 100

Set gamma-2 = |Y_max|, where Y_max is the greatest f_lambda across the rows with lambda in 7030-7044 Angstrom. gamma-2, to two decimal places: 8.34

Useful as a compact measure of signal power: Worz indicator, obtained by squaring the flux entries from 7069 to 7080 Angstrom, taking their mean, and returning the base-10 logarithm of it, 1.82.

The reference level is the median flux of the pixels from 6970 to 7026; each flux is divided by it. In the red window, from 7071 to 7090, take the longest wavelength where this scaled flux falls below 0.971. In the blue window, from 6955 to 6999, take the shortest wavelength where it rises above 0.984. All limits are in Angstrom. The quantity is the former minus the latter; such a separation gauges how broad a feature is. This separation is 126.0 Angstrom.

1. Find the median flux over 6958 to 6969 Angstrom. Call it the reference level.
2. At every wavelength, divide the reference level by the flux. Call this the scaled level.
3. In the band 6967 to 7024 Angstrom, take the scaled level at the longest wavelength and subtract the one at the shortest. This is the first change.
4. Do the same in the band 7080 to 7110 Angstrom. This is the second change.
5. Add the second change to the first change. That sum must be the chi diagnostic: 0.15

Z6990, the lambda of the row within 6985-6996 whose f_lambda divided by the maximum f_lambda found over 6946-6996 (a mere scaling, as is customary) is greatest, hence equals 6987.5 Angstrom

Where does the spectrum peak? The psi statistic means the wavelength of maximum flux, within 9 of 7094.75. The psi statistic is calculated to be 7086.5 Angstrom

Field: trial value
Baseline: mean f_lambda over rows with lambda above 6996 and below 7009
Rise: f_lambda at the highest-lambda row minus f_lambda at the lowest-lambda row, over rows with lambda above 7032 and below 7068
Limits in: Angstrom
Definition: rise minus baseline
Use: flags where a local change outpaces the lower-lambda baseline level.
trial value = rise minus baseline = -8.58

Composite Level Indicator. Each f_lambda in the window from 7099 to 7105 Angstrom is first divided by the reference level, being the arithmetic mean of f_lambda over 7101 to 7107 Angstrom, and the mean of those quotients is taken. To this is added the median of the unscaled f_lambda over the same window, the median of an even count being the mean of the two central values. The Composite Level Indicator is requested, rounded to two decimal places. 8.57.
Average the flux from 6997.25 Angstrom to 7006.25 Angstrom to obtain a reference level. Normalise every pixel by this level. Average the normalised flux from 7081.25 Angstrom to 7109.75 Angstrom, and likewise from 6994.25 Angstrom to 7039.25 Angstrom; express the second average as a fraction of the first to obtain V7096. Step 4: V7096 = 1.06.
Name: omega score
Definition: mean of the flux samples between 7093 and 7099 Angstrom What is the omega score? 7.63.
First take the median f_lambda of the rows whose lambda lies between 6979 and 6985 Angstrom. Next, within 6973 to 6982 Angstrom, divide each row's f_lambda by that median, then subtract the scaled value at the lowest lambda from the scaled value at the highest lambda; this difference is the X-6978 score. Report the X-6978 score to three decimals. -0.028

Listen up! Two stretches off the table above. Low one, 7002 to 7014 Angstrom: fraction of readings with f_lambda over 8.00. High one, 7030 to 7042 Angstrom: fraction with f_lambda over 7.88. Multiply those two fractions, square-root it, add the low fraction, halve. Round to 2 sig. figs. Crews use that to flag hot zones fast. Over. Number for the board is 1.0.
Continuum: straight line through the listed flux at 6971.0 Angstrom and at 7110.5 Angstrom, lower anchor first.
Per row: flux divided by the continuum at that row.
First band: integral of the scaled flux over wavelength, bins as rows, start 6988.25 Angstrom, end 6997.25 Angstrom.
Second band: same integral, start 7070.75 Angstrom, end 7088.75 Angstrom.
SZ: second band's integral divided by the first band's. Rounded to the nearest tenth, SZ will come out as 2.1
